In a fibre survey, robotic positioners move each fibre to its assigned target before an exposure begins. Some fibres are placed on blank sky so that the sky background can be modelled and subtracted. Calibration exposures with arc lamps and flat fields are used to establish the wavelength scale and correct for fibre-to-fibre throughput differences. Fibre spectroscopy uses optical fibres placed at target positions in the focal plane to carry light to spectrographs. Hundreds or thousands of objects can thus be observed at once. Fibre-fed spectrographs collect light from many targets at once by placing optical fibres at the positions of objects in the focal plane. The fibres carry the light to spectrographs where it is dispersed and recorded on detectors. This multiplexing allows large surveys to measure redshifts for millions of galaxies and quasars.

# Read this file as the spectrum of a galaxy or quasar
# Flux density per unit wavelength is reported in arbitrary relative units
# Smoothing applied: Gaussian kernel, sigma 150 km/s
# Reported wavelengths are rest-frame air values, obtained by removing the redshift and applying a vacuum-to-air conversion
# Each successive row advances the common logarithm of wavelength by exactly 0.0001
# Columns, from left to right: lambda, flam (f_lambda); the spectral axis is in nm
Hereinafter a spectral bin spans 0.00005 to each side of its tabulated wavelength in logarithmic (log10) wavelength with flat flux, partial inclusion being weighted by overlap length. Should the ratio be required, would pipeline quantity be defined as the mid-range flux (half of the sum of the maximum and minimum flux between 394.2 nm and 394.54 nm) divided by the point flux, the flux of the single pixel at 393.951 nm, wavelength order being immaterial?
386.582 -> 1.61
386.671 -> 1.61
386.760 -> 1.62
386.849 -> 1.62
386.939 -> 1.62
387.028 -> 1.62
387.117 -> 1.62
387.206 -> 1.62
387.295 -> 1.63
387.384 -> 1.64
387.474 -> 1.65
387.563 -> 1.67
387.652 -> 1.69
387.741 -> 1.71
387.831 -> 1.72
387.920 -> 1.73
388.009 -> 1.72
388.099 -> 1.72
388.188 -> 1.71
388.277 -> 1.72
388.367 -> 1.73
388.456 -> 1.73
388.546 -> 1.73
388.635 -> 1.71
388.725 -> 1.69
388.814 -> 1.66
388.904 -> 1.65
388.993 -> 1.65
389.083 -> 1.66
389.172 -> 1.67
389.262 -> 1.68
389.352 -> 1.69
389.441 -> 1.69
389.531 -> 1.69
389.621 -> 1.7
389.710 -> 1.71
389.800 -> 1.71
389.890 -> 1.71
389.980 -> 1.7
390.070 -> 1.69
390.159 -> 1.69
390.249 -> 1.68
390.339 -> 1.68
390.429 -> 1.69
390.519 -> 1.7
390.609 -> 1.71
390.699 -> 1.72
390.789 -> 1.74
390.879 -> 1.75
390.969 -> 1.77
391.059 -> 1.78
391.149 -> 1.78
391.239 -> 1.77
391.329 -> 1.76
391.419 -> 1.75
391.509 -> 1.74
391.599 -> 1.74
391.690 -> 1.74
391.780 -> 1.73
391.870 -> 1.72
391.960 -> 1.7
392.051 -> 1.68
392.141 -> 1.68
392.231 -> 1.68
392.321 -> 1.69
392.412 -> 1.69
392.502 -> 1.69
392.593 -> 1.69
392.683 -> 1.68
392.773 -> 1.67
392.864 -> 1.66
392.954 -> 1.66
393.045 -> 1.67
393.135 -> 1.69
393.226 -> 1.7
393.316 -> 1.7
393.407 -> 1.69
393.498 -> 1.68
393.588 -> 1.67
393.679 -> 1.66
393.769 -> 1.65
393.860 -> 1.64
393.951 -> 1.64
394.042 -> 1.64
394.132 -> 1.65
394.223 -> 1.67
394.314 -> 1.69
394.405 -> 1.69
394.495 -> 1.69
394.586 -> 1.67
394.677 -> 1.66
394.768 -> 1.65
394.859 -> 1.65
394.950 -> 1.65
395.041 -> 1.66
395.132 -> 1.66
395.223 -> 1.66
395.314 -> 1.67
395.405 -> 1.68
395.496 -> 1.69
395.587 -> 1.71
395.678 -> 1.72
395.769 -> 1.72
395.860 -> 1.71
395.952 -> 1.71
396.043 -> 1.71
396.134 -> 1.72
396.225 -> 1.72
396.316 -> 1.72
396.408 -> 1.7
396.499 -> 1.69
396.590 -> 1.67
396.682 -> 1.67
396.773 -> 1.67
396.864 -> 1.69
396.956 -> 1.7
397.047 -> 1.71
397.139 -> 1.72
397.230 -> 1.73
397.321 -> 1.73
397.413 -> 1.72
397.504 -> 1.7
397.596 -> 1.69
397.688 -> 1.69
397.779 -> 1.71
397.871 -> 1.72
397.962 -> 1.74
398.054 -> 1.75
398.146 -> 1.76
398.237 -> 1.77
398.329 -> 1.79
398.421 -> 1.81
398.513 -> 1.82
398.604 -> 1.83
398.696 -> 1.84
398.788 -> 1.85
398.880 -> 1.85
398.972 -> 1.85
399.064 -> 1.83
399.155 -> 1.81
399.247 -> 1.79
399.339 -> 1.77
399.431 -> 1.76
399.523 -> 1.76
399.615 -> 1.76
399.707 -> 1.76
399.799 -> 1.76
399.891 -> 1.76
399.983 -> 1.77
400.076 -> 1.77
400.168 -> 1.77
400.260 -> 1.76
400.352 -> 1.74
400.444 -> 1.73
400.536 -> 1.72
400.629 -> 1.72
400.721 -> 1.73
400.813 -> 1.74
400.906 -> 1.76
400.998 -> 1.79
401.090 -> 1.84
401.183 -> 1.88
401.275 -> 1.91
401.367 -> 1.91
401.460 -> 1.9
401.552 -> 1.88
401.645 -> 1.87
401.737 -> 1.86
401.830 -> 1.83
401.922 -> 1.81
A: 1.02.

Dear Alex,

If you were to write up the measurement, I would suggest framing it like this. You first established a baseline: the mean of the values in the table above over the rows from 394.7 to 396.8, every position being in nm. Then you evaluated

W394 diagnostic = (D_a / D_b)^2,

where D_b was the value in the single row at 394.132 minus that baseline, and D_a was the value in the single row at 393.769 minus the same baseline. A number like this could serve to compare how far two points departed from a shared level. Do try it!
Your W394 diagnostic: 1.00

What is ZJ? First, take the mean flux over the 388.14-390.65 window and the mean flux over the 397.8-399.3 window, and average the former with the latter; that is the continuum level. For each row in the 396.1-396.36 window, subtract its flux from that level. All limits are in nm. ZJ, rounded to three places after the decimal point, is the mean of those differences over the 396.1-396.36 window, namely 0.027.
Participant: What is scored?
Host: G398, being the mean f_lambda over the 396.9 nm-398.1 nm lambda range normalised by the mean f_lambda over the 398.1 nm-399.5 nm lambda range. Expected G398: 0.949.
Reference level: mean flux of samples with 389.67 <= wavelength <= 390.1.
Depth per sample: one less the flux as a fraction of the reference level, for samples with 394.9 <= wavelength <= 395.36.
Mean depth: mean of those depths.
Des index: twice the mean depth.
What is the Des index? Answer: 0.05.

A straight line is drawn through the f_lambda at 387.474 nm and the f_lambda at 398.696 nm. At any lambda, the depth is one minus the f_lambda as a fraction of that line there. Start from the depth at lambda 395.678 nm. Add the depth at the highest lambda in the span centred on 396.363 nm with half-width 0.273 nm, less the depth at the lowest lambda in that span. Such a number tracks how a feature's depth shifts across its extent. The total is 0.07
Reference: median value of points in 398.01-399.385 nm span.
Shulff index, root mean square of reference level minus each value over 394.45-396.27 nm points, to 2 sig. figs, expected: 0.13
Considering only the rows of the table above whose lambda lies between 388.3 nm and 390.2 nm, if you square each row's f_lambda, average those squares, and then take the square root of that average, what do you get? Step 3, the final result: 1.69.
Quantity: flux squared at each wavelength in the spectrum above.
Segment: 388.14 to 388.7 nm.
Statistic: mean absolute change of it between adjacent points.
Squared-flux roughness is 0.028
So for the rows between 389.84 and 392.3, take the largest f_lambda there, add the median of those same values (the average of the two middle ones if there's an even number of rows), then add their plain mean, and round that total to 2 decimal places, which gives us 5.22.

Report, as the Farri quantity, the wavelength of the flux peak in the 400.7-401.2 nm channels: 401.183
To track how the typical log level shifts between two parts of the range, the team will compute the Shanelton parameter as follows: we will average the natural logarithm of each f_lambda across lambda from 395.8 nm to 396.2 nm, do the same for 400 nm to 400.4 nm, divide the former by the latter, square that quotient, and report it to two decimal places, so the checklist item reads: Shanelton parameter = 0.91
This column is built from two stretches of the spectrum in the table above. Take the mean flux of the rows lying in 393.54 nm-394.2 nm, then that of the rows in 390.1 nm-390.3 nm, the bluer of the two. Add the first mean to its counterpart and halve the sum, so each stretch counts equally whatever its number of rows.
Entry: 1.67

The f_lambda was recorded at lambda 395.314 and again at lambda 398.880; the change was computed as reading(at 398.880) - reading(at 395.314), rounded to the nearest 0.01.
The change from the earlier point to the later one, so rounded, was 0.18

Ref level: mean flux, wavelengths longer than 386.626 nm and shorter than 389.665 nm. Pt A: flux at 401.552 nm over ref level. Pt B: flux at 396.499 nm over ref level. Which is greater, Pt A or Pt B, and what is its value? 1.12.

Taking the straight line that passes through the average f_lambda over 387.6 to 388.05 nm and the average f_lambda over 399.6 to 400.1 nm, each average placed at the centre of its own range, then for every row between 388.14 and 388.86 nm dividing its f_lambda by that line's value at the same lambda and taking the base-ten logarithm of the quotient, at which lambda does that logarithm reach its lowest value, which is 388.814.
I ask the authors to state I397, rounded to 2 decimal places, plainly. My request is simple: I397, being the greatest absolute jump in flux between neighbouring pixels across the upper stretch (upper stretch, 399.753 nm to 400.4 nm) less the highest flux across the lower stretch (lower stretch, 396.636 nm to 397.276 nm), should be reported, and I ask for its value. -1.71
